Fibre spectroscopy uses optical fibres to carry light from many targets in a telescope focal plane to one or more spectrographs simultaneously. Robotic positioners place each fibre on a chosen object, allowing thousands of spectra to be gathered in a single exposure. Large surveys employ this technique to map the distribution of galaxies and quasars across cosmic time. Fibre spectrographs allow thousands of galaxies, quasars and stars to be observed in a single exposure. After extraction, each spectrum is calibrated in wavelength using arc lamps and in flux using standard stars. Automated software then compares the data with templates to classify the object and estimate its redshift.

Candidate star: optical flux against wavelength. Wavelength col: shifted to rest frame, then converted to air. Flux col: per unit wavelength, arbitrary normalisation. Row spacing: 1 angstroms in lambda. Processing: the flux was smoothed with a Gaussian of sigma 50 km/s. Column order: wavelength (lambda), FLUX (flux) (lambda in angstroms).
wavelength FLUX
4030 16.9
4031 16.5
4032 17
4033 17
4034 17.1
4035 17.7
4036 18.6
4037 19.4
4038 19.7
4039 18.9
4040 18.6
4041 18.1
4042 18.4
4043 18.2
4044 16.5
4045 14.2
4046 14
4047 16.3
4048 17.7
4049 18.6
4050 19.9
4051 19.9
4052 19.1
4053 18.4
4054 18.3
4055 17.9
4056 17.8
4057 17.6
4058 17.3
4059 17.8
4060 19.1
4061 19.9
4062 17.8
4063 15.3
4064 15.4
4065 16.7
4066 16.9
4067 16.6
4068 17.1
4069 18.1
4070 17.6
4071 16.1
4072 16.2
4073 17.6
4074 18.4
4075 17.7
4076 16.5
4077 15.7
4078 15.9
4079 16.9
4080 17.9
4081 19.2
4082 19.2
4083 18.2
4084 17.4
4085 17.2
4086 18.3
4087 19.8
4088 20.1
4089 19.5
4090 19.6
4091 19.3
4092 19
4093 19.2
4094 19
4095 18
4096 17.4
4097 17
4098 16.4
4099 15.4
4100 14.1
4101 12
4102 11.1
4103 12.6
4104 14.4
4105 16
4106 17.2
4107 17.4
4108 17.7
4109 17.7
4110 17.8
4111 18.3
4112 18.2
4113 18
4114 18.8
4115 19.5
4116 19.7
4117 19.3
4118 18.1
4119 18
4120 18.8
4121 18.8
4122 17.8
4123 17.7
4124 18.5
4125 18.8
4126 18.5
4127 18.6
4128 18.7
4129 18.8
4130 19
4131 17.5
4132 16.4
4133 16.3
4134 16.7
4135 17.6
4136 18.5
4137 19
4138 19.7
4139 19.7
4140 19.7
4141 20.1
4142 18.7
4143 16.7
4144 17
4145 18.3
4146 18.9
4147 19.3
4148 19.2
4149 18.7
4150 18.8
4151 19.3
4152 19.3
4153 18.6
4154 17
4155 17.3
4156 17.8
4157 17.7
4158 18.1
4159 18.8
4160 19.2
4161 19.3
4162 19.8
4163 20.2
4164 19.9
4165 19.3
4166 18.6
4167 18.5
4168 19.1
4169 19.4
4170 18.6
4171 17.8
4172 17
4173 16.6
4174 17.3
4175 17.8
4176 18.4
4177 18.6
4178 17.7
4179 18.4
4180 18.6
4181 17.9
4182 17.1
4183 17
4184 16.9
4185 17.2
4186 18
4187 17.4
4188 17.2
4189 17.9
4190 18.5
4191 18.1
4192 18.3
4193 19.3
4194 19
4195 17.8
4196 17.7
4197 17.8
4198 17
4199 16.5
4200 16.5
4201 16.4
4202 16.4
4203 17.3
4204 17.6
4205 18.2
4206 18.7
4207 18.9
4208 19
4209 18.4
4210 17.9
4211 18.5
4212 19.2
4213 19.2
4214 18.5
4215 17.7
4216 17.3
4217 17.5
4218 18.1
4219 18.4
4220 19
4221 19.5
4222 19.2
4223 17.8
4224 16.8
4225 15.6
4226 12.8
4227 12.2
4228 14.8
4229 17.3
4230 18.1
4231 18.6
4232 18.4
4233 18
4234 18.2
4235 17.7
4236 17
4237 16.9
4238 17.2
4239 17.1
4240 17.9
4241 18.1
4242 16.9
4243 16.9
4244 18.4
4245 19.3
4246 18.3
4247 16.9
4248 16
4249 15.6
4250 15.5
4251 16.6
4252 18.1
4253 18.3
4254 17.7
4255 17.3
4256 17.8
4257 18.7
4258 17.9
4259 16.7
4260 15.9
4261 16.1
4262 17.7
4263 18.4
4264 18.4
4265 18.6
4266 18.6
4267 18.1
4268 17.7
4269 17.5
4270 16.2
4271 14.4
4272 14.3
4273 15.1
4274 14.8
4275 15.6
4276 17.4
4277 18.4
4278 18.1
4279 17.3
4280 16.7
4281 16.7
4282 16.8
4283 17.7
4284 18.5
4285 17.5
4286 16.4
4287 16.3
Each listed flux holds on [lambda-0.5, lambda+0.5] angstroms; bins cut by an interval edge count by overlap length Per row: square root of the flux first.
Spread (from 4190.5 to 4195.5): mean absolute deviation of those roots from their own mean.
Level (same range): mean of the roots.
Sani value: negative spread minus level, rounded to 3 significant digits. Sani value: -4.36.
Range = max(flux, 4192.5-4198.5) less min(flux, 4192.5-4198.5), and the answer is 2.3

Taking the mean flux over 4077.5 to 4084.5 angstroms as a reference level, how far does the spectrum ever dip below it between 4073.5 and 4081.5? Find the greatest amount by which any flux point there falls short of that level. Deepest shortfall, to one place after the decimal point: 2.1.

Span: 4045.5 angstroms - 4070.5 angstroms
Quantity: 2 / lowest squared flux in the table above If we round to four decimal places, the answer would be 0.0102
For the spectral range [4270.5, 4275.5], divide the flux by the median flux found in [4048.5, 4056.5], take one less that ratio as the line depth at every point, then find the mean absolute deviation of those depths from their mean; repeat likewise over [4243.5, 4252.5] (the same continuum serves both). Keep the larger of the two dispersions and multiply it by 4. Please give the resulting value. 0.26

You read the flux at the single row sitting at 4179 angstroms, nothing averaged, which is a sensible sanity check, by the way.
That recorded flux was 18.4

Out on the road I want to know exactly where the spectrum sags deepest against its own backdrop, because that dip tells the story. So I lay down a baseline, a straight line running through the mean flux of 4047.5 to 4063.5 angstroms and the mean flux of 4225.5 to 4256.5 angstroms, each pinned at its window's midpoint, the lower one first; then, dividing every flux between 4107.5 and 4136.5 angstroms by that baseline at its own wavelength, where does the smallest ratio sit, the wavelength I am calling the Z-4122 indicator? 4133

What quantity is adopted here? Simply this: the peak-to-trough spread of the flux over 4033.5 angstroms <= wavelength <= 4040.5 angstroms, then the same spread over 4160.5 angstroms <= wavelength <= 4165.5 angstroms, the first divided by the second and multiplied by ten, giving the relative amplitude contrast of 29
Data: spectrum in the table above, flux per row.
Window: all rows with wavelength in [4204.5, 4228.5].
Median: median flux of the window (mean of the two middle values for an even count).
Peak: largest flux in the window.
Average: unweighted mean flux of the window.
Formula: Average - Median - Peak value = -20.2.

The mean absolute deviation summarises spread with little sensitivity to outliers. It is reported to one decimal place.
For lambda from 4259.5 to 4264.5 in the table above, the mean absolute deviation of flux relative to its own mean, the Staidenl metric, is 1.0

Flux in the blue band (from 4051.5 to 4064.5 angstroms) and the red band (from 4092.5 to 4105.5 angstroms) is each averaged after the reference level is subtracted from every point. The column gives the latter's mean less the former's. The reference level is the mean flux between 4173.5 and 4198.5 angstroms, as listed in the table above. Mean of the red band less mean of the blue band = -2.2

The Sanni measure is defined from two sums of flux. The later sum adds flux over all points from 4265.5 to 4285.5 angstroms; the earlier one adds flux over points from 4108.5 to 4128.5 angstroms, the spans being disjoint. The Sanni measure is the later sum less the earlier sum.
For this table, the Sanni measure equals -32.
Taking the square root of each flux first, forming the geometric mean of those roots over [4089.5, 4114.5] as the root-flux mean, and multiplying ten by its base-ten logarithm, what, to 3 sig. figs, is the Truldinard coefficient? 6.11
